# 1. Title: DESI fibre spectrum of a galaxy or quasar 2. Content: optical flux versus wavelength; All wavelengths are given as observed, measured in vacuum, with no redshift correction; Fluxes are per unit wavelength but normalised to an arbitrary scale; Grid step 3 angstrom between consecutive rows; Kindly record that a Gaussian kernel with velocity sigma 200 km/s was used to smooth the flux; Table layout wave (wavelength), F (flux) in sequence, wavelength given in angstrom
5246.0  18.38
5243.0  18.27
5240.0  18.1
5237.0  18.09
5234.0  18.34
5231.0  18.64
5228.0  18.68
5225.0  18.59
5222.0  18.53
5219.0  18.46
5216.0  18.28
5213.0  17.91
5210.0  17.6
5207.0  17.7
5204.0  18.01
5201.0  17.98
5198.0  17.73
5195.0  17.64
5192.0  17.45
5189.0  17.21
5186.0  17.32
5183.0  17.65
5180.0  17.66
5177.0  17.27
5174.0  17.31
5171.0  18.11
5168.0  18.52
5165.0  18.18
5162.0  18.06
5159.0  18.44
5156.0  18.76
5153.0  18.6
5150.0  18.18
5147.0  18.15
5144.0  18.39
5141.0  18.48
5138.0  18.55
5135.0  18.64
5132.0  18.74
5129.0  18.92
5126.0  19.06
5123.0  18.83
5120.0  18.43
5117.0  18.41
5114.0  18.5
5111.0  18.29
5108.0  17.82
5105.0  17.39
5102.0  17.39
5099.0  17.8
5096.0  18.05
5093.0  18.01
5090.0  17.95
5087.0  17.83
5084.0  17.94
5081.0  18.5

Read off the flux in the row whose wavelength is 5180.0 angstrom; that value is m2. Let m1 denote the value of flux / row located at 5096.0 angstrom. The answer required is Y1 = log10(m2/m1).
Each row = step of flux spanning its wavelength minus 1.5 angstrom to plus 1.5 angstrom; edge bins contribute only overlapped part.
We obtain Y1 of -0.009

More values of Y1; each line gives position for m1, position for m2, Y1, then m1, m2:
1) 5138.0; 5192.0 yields -0.027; 18.55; 17.45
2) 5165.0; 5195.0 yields -0.013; 18.18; 17.64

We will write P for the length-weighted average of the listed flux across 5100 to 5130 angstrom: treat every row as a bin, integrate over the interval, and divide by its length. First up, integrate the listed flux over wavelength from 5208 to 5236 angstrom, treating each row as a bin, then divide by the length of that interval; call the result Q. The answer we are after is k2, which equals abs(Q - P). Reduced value 0.04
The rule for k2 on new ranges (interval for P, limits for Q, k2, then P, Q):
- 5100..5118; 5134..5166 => 0.45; 17.9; 18.40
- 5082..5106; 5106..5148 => 0.69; 17.8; 18.51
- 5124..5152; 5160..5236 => 0.62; 18.6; 17.96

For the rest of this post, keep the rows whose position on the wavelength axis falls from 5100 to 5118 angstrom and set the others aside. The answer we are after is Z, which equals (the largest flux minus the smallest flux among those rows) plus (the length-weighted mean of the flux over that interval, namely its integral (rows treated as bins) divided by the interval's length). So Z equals 19.1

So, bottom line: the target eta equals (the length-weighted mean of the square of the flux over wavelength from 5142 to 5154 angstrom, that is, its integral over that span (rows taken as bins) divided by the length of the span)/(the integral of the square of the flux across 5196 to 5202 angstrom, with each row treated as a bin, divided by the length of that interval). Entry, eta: 1.06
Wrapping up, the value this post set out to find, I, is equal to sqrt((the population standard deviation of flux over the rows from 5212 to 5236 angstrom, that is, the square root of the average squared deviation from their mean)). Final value 0.49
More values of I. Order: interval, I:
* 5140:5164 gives 0.47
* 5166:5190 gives 0.66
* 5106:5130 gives 0.61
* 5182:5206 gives 0.52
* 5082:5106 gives 0.50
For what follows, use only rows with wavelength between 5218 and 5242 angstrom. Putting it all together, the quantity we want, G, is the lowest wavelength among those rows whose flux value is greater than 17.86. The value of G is 5219.0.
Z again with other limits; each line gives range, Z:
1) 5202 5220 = 18.8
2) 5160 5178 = 19.2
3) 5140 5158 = 19.0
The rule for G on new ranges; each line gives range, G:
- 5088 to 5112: 5090.0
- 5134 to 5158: 5135.0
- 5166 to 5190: 5168.0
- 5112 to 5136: 5114.0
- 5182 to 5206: 5201.0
